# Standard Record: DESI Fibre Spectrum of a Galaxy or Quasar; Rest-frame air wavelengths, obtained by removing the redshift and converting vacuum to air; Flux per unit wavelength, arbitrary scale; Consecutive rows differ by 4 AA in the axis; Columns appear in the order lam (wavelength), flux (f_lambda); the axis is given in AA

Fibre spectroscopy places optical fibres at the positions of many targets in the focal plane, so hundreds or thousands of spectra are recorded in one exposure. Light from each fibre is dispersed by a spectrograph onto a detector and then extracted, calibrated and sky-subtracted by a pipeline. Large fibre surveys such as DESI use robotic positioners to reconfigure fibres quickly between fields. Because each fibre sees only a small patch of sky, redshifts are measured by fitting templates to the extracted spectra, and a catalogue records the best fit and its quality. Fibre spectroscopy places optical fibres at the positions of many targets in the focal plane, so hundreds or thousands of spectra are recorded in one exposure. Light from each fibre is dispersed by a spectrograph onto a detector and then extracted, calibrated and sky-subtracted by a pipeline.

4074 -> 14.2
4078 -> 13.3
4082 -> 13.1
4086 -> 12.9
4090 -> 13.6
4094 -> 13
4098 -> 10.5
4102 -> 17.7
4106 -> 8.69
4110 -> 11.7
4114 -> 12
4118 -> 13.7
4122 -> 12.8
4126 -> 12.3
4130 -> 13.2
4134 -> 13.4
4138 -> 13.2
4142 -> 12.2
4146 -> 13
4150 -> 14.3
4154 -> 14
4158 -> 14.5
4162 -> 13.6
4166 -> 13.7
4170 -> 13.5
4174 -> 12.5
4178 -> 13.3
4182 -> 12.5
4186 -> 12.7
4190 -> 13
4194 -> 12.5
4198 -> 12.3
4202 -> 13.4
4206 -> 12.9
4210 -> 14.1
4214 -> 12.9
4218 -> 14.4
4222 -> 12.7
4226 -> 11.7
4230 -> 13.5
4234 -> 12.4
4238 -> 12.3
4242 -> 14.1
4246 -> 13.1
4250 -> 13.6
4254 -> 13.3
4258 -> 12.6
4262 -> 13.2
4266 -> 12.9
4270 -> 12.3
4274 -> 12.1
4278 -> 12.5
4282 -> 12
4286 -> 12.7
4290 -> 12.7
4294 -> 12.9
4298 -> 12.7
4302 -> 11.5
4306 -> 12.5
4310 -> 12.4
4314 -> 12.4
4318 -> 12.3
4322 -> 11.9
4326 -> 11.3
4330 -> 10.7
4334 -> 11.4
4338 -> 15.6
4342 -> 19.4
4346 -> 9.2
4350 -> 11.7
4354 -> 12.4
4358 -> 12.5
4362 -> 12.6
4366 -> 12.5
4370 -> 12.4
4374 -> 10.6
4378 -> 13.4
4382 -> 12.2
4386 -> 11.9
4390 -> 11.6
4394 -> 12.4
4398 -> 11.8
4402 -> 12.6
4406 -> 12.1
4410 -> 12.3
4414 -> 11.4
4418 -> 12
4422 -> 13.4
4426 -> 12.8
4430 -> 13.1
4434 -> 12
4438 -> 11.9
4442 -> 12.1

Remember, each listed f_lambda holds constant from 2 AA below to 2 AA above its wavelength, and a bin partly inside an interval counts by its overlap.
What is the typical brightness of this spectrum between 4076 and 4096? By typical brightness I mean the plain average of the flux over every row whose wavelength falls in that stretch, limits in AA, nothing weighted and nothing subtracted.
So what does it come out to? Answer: 13.2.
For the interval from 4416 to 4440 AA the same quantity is 12.5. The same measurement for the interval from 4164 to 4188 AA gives 13.0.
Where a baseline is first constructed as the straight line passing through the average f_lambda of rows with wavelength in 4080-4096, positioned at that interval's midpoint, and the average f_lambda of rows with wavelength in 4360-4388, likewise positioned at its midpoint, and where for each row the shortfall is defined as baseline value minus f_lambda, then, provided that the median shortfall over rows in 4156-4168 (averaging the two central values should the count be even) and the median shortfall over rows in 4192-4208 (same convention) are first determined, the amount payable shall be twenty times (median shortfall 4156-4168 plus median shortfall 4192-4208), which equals -14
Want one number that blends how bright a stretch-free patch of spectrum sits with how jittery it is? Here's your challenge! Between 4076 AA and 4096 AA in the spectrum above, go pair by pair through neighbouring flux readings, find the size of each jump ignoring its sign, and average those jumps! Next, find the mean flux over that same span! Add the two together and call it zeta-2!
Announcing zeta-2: 13.6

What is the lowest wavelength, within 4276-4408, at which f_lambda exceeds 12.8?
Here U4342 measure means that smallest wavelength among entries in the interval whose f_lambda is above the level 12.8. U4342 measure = 4294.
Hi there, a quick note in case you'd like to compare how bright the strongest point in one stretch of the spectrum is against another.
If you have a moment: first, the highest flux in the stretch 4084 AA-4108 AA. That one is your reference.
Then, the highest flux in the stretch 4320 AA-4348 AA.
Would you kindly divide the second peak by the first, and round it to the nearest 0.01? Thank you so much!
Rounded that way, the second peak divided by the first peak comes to 1.10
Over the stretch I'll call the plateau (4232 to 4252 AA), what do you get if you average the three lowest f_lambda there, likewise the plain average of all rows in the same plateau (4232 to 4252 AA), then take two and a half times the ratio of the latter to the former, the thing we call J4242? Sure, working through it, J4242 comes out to 2.60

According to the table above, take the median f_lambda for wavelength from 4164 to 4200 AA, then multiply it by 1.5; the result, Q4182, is 19.05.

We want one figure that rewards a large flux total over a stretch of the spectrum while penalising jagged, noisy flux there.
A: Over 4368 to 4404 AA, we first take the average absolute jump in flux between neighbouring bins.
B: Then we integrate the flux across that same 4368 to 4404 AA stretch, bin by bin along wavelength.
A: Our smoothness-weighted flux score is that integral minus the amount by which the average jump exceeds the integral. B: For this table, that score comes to 870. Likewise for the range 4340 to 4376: 904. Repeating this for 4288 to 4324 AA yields 890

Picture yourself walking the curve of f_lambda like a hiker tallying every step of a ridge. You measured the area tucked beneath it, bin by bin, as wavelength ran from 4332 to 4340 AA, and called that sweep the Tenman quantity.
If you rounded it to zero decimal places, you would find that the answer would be 108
